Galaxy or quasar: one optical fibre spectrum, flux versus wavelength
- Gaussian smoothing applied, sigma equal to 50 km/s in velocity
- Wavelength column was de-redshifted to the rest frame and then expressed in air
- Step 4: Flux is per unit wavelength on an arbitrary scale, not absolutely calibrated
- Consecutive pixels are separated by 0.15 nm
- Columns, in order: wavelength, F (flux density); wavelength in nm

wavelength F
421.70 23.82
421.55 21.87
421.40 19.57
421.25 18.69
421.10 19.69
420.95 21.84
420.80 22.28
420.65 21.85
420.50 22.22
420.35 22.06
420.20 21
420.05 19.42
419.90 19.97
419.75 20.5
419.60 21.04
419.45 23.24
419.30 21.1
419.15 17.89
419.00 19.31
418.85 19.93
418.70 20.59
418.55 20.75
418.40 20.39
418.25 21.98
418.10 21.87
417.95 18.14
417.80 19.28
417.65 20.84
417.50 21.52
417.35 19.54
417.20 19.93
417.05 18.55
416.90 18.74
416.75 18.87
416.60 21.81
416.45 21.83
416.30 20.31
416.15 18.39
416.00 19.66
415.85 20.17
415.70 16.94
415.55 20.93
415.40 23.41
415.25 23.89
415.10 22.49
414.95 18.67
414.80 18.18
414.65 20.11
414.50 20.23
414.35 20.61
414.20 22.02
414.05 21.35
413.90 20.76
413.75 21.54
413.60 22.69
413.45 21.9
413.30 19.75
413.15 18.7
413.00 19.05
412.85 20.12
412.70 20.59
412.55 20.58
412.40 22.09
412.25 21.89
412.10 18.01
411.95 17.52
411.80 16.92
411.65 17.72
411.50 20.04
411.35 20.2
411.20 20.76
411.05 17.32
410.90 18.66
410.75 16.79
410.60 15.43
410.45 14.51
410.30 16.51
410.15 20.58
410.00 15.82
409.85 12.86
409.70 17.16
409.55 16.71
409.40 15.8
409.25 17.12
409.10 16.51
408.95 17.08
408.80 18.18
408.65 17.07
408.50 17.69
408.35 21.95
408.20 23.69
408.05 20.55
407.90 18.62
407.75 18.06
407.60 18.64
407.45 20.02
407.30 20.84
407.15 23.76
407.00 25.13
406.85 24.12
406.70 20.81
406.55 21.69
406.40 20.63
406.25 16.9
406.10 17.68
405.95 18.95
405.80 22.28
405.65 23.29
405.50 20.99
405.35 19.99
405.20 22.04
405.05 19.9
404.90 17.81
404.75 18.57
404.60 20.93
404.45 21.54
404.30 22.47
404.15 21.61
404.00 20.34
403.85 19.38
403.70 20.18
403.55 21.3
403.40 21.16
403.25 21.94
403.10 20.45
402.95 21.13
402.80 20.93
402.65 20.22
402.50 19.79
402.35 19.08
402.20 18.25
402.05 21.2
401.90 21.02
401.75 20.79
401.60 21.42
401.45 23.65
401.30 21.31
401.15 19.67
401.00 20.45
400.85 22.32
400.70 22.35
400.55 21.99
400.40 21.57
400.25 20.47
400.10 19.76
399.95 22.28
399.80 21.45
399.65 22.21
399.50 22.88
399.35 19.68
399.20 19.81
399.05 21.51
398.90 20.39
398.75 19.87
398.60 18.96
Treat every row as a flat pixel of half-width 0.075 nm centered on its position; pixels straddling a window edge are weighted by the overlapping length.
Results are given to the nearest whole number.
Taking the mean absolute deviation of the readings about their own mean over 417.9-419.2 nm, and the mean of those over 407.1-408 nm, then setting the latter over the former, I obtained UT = 18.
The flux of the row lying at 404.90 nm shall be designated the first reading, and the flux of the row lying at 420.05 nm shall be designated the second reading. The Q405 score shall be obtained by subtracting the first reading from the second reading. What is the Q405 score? 1.6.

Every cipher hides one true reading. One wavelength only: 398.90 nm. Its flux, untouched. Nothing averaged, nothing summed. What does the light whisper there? 20.39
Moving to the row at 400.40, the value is 21.57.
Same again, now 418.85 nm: 19.93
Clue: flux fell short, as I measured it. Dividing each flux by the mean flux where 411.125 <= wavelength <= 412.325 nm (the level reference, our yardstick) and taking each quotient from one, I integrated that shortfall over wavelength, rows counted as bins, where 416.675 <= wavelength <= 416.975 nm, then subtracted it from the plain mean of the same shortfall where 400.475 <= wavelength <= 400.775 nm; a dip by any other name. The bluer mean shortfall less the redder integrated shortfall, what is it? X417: -0.16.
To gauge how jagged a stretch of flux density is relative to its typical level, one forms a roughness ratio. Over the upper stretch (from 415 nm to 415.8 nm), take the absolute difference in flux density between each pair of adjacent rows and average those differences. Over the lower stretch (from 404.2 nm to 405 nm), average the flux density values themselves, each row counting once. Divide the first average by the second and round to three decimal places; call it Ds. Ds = 0.103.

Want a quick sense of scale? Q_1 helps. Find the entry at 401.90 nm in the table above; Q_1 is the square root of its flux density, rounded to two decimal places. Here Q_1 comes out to 4.58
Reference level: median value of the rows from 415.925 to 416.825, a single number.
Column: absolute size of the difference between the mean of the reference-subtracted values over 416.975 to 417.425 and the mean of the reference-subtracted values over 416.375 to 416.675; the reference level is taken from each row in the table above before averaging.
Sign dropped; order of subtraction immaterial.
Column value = 2.5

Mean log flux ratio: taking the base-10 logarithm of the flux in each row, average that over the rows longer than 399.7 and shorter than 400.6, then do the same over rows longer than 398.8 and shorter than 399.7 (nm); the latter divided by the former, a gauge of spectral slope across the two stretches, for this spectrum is 1.00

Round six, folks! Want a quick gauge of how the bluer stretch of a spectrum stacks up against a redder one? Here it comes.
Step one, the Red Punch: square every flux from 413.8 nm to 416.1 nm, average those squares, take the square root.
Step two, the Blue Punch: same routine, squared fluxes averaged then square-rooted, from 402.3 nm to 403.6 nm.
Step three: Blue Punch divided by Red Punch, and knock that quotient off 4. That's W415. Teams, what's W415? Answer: 3.00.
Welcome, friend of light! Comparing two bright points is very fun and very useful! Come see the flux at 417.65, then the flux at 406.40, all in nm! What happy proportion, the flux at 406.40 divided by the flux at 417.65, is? 0.99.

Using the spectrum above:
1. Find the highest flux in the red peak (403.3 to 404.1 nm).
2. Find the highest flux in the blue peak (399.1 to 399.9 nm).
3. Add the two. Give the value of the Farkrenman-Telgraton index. 44.2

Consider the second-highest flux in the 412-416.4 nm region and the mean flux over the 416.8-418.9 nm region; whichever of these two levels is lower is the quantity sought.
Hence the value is 20.1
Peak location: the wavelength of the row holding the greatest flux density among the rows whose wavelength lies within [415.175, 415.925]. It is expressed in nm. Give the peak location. 415.25 nm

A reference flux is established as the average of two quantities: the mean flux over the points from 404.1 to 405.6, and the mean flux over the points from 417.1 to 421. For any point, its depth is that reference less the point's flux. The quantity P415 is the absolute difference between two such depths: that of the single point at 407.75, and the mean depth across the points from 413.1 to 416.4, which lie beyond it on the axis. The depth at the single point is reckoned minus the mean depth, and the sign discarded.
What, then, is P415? 2.5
